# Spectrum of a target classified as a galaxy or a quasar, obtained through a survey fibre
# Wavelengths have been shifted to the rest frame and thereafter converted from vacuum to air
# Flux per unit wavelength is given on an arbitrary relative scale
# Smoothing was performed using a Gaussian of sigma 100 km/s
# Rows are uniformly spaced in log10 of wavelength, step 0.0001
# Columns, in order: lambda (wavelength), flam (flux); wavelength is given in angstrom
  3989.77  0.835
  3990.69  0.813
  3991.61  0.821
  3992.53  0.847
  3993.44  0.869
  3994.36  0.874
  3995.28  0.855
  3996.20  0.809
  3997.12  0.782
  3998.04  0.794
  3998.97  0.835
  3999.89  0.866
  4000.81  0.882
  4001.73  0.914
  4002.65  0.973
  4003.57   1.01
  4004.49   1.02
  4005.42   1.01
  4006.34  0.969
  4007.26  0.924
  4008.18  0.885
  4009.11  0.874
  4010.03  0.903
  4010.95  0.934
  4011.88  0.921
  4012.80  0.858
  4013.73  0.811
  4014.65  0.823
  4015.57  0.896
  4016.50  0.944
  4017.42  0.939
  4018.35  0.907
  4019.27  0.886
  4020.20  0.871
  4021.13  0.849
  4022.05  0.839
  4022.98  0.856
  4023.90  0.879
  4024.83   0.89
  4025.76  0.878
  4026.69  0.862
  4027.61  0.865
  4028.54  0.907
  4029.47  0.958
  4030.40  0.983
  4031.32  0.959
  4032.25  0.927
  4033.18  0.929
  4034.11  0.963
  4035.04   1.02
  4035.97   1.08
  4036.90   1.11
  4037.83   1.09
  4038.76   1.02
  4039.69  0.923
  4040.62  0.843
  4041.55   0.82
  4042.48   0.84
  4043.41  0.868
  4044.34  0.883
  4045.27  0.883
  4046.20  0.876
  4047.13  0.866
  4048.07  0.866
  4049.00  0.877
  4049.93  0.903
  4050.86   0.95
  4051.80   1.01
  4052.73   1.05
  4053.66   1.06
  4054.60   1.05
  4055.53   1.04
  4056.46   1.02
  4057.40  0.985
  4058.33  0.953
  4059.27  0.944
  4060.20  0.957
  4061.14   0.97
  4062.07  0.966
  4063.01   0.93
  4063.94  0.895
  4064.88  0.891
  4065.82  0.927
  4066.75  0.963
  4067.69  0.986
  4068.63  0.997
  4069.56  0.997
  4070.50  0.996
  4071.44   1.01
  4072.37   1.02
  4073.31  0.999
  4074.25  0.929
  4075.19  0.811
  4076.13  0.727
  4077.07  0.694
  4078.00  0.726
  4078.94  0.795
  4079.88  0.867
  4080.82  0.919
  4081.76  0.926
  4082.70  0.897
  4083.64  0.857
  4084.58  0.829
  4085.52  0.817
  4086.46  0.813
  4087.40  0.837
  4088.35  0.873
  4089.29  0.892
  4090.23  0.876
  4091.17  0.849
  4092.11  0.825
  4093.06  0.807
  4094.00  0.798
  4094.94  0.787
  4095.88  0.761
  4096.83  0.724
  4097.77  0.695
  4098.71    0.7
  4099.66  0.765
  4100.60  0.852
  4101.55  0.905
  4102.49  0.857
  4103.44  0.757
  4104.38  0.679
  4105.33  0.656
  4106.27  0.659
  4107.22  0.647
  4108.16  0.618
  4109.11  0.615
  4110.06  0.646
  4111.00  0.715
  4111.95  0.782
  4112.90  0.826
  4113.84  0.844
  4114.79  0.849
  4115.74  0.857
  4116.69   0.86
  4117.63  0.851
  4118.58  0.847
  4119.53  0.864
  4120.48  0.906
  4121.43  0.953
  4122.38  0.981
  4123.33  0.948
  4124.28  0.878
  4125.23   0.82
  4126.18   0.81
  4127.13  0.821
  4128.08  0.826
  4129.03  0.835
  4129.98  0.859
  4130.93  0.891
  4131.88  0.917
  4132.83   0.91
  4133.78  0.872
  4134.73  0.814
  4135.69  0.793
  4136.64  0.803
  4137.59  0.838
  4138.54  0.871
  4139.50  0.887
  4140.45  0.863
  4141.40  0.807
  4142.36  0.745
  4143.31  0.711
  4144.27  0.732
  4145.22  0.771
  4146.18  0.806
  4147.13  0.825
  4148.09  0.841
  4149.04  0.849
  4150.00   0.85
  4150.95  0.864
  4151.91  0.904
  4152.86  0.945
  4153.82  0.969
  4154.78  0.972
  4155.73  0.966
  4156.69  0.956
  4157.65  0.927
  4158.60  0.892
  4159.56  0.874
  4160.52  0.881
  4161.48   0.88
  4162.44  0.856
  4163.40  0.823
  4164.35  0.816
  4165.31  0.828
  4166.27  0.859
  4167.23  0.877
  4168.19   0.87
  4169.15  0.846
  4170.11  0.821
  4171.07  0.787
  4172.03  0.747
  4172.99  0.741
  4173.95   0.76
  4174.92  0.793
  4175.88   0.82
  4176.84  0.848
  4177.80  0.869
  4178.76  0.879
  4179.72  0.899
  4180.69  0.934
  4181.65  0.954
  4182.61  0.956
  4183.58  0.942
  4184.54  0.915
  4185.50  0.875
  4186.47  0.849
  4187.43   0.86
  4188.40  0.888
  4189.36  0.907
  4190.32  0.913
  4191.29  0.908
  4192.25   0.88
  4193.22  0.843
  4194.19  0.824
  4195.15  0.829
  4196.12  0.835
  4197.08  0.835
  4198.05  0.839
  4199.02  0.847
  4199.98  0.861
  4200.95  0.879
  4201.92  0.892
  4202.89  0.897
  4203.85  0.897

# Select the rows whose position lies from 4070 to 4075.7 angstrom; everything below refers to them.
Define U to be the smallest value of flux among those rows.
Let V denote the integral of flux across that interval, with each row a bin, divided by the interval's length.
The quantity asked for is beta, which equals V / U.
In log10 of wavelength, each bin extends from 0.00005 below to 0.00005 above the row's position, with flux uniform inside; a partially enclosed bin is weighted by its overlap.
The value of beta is 1.18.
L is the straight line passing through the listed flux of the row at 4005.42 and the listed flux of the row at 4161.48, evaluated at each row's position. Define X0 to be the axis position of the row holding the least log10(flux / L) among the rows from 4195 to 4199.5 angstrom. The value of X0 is 4195.15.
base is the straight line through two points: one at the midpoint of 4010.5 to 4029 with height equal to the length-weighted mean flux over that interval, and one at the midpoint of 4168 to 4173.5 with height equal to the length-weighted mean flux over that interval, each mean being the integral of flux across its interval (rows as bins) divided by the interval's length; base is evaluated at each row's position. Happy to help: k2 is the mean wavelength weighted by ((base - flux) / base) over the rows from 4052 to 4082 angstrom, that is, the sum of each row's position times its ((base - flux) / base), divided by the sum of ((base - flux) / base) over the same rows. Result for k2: 4061.4 angstrom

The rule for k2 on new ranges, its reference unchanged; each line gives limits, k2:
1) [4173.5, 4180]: 4178.9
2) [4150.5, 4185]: 4166.8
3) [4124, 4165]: 4151.0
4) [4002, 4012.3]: 4005.6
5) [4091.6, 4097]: 4095.4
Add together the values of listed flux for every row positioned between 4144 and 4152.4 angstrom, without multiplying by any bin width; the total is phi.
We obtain 7.44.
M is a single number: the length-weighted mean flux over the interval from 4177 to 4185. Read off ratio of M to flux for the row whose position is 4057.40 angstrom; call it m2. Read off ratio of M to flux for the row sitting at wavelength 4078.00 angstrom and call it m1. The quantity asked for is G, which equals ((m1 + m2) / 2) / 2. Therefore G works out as 0.55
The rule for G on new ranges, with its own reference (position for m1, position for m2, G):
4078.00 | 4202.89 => 0.57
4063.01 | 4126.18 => 0.53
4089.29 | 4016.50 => 0.50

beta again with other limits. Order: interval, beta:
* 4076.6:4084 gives 1.20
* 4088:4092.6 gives 1.05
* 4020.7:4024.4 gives 1.02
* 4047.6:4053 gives 1.08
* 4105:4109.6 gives 1.04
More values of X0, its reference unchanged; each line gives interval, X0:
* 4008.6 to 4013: 4012.80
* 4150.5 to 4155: 4150.95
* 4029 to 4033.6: 4032.25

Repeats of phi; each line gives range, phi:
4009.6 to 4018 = 8.03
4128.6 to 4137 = 7.69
